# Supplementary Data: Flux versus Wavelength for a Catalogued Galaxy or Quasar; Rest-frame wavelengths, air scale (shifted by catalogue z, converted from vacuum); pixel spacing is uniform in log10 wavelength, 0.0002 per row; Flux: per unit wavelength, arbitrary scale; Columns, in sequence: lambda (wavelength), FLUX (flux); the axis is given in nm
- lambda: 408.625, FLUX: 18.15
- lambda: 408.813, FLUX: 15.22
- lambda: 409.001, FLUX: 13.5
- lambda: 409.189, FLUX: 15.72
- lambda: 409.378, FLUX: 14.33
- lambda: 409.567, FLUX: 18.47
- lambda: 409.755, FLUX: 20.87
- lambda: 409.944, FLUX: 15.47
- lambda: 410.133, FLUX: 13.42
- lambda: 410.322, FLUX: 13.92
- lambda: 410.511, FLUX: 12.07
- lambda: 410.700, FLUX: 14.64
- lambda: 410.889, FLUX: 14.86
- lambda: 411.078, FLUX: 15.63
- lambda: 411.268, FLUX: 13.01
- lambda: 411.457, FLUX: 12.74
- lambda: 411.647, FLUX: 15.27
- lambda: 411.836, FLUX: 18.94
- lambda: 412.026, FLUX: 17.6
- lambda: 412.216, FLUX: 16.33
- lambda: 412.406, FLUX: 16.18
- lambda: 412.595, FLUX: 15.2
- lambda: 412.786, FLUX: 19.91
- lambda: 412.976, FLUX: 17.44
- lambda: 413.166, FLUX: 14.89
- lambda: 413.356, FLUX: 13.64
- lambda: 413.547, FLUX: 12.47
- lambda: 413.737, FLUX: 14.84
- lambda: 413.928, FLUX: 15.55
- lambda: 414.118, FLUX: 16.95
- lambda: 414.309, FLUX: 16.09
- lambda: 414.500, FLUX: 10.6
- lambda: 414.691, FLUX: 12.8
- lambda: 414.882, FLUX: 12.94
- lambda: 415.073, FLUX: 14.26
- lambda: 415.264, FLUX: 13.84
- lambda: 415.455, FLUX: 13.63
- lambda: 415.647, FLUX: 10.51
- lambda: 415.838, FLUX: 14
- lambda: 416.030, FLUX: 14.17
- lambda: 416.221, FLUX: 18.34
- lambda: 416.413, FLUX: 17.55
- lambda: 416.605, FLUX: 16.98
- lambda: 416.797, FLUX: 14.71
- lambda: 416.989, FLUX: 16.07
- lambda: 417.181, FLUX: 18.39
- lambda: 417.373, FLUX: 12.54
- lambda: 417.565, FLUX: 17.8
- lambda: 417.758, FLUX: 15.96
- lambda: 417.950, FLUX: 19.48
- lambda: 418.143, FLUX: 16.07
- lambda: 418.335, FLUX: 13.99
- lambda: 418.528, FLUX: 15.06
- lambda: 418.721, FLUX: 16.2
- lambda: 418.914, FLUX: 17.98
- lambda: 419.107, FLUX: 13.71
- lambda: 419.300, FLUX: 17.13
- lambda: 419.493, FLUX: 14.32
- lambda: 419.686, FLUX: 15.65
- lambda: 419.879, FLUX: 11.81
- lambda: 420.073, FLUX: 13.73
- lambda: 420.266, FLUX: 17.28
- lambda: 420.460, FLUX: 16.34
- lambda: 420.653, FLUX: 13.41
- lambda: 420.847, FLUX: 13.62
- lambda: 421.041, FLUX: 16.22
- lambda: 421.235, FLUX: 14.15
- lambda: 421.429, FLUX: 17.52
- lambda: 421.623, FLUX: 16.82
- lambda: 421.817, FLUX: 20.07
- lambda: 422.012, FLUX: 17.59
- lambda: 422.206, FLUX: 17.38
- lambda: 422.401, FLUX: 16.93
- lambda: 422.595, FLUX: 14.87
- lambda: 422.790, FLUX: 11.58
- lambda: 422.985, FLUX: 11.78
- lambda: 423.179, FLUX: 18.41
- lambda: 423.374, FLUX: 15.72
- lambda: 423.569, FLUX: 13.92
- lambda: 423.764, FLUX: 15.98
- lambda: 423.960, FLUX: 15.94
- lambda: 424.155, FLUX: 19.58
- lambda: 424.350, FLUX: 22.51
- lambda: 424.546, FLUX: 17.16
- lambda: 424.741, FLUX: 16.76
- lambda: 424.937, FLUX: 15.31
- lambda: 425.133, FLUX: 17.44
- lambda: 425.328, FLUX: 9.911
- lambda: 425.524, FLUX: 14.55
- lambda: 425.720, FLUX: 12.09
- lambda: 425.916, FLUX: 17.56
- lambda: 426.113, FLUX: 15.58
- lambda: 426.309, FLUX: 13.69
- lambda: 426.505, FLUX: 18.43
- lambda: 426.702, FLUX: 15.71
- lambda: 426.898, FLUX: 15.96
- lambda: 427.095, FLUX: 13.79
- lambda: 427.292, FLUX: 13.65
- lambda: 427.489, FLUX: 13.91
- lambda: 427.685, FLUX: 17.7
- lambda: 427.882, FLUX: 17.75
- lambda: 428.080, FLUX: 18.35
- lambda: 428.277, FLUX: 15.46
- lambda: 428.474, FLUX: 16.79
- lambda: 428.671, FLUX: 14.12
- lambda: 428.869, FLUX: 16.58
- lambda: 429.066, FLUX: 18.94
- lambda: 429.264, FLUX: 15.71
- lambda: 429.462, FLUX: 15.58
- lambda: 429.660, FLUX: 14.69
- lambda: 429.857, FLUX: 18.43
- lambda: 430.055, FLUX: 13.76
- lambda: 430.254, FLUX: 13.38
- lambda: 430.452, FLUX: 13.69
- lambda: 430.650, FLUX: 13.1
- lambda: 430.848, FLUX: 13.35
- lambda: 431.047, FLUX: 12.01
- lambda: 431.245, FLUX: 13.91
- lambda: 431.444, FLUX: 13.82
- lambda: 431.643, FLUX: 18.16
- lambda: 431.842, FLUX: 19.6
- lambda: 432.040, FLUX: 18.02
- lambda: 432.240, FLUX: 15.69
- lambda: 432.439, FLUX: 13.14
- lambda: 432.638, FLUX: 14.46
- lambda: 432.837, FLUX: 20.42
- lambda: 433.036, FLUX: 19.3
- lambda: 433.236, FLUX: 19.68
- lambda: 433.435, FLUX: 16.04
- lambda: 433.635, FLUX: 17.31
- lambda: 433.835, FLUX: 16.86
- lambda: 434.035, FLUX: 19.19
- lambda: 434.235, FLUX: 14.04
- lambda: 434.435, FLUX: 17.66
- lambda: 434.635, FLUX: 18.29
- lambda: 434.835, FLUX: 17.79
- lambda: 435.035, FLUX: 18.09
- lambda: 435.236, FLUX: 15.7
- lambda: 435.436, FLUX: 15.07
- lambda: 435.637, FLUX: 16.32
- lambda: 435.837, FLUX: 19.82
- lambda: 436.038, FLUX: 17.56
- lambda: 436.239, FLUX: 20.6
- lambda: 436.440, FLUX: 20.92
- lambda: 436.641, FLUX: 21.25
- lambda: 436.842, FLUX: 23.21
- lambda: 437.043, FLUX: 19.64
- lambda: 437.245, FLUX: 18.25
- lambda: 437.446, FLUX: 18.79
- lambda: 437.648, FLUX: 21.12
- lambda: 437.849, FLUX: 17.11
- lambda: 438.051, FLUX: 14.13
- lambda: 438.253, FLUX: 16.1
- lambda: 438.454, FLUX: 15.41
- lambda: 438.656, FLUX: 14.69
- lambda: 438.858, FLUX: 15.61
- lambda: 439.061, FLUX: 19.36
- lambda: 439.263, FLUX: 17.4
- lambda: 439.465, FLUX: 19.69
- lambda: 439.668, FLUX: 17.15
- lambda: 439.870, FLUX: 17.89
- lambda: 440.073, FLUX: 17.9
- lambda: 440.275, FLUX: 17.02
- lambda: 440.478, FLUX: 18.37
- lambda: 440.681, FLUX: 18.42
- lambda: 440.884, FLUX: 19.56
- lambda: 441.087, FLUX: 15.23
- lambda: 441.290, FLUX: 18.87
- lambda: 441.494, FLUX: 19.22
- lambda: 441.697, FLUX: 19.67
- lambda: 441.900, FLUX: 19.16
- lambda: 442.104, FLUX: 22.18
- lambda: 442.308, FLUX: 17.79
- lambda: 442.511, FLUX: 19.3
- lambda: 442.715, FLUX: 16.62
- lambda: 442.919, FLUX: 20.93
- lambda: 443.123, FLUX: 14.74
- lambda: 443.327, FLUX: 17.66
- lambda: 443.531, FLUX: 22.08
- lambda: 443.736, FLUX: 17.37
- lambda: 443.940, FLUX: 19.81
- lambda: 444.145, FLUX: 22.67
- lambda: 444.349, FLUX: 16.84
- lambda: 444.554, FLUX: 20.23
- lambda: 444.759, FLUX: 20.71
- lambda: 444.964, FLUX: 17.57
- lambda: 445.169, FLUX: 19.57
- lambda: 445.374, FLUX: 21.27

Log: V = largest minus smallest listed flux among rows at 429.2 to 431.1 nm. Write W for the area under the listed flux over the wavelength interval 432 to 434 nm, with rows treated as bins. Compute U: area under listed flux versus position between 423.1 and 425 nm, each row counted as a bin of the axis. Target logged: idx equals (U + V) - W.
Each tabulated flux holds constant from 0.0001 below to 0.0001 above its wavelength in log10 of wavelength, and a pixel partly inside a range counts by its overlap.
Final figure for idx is 4.7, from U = 33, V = 6.42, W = 34.3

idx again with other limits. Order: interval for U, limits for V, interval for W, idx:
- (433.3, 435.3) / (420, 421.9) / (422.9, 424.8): 9.0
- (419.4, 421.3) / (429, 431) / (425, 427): 3.5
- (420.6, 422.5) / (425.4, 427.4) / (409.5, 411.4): 8.8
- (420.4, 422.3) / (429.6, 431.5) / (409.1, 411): 8.2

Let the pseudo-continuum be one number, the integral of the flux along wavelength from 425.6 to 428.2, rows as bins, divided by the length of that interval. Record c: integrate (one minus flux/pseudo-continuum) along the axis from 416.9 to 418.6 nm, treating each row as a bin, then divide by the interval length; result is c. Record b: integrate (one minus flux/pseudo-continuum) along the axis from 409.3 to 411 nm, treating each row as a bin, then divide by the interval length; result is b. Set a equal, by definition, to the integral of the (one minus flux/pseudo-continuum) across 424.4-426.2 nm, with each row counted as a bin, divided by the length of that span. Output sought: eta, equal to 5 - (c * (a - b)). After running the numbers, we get 5.000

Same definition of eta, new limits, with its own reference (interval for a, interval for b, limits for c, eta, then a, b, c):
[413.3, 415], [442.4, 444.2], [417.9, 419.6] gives 5.004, 0.11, -0.206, -0.01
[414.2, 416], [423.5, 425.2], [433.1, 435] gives 5.029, 0.16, -0.098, -0.11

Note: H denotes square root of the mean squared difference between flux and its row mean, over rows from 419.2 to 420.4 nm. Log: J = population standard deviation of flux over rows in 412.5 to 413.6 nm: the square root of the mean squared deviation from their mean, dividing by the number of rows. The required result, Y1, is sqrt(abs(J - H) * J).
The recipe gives 1.1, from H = 1.93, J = 2.5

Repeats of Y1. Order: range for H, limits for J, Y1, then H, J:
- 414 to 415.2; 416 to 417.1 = 1.0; 2.13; 1.5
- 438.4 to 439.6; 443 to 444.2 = 1.5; 1.95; 2.8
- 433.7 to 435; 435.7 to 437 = 0.3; 1.62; 1.7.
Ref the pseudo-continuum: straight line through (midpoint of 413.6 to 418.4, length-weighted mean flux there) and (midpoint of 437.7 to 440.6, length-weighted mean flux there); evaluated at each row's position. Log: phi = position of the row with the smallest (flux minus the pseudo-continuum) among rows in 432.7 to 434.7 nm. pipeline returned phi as 434.235 nm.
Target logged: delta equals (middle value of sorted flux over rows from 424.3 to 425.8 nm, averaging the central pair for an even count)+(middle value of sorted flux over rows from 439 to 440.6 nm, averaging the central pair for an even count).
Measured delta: 33.9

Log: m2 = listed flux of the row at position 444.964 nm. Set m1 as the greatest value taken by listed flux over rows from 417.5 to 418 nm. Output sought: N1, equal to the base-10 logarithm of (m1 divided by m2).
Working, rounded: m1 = 19.48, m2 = 17.57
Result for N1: 0.04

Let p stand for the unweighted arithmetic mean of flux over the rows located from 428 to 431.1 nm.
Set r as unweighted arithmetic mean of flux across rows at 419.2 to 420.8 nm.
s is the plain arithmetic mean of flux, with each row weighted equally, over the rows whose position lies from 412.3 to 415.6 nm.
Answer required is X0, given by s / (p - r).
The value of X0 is 51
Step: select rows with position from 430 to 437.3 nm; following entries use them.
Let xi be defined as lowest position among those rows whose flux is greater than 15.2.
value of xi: 431.643 nm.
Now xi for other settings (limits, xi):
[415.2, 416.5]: 416.221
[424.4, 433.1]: 424.546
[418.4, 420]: 418.721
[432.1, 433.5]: 432.240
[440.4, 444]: 440.478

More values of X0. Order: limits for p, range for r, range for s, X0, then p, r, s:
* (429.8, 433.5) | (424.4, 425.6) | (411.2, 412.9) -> 27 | 15.8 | 15.2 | 16.1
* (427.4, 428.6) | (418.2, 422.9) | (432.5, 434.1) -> 16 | 16.7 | 15.6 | 17.9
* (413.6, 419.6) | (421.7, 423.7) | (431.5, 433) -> -29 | 15.2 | 15.8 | 17.1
